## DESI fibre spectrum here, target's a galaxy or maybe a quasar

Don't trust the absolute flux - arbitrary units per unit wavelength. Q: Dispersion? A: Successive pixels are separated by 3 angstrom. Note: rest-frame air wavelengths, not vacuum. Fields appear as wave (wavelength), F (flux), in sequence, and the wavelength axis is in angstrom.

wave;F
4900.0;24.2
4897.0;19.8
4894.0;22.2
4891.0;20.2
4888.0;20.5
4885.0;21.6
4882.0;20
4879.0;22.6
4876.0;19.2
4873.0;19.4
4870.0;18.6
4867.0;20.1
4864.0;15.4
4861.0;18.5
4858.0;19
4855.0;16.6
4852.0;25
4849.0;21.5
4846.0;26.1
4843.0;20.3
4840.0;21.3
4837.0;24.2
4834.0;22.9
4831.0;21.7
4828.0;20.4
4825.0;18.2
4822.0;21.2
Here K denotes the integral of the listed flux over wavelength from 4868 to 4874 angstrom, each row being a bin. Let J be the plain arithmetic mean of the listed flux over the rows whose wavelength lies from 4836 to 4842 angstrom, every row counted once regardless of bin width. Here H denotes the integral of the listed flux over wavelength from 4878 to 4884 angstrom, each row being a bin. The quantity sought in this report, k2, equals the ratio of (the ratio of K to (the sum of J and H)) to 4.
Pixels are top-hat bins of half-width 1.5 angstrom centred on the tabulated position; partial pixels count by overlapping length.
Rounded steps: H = 127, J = 23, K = 114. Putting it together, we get 0.19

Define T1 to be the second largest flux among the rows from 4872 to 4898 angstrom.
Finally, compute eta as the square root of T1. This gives 4.71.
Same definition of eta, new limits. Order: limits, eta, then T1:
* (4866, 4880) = 4.48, 20.1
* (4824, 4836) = 4.66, 21.7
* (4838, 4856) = 5.00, 25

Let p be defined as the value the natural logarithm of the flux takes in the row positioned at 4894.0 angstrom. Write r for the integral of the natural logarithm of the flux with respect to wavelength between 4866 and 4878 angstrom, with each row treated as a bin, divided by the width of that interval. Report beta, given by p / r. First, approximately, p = 3.10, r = 2.97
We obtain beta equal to 1.05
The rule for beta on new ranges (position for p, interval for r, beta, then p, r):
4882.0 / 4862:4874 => 1.03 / 3.00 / 2.90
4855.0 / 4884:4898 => 0.92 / 2.81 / 3.04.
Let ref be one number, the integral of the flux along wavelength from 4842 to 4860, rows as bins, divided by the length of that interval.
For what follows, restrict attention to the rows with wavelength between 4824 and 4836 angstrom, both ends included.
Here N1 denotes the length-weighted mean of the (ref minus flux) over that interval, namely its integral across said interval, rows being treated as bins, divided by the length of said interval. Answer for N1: 0.3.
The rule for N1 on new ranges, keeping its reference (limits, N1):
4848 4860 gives 1.0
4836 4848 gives -1.5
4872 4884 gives 1.0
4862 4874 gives 3.0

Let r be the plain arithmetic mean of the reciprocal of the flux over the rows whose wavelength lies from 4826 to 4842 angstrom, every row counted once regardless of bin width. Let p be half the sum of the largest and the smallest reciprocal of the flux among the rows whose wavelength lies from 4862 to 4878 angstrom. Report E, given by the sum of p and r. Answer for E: 0.1028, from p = 0.057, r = 0.0454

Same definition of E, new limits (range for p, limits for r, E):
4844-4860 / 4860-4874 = 0.1041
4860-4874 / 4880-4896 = 0.1053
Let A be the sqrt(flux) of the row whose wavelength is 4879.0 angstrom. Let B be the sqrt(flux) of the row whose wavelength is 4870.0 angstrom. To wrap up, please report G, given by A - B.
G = 0.4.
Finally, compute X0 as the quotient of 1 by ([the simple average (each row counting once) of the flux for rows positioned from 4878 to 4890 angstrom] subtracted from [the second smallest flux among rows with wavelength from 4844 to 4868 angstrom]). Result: -0.2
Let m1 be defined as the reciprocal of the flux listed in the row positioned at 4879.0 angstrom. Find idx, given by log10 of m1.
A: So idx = -1.35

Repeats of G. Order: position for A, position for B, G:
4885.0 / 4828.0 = 0.1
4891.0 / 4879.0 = -0.3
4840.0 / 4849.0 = 0.0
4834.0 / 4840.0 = 0.2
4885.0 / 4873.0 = 0.2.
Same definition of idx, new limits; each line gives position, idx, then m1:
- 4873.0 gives -1.29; 0.052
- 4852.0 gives -1.40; 0.040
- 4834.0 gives -1.36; 0.044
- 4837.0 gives -1.38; 0.041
